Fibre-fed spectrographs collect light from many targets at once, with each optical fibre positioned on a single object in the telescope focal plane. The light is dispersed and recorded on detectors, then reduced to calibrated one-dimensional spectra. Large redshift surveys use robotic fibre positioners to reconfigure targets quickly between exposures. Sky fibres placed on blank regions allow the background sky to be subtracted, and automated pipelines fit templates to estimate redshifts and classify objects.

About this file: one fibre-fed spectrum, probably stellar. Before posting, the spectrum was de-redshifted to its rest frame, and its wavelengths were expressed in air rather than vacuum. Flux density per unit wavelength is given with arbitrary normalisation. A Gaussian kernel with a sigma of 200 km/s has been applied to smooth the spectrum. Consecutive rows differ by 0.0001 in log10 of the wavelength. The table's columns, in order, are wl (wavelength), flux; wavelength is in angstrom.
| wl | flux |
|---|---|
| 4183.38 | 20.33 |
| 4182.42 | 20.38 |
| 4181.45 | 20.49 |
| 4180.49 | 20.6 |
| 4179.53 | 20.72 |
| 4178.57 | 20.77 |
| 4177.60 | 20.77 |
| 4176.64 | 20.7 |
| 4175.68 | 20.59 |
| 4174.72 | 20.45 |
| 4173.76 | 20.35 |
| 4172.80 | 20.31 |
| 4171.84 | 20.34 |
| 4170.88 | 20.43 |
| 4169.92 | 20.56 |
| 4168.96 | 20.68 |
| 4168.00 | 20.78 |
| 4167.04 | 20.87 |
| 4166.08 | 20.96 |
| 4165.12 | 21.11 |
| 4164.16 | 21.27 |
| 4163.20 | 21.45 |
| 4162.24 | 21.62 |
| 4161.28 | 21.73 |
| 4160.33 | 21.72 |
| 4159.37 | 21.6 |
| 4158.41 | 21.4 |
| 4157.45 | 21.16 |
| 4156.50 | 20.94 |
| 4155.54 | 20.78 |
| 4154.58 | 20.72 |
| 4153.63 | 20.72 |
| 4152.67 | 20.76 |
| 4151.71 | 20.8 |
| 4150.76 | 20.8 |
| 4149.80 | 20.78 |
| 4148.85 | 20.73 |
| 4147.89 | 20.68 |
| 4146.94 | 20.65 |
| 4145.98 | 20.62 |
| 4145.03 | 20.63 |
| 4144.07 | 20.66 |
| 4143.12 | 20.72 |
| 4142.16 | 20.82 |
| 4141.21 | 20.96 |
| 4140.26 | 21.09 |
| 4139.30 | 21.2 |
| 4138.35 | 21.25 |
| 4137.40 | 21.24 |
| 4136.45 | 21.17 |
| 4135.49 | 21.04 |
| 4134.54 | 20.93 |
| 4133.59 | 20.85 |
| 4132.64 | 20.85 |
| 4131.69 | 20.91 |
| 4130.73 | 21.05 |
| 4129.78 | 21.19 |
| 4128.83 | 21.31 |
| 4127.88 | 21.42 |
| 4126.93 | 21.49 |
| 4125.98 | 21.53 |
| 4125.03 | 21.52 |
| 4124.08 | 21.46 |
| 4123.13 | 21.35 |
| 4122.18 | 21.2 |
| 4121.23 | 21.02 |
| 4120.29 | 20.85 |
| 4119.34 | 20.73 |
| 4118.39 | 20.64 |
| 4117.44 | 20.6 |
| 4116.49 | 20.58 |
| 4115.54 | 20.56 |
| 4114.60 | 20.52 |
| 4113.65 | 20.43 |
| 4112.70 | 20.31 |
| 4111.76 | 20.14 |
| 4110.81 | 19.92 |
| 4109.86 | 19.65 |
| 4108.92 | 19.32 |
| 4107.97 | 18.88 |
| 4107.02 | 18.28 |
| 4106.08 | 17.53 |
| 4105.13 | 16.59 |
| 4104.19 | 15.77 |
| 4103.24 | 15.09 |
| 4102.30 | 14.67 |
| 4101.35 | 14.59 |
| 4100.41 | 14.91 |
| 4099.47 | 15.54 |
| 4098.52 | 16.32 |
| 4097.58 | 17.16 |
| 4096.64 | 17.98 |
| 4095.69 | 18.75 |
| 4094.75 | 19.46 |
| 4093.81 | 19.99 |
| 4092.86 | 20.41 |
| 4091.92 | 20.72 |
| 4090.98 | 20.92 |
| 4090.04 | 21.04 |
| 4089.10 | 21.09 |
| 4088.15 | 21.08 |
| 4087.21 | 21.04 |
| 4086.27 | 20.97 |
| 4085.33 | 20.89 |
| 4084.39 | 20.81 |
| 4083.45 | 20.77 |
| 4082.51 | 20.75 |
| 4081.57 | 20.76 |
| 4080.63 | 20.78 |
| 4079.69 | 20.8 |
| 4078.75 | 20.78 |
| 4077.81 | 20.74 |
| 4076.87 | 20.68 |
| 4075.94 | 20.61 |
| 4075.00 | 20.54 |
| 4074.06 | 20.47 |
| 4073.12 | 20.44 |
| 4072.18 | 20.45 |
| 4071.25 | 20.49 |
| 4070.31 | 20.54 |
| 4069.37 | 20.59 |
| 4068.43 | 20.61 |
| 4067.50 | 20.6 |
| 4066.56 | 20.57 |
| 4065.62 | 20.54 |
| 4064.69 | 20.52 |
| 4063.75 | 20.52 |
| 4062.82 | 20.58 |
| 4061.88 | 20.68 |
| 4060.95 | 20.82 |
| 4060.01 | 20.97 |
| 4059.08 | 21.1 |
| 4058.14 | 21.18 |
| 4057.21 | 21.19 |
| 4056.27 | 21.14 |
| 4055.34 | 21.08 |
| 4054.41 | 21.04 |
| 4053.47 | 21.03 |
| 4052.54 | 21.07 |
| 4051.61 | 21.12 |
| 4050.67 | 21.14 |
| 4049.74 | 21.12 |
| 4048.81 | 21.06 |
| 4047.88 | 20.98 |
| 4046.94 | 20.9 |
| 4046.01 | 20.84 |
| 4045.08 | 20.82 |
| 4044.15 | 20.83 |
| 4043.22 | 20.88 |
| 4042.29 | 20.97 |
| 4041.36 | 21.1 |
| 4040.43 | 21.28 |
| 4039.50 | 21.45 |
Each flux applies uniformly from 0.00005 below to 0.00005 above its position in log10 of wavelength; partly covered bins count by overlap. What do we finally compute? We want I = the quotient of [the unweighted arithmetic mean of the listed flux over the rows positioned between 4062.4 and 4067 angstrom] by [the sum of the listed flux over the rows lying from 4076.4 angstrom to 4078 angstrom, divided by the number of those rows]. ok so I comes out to 0.992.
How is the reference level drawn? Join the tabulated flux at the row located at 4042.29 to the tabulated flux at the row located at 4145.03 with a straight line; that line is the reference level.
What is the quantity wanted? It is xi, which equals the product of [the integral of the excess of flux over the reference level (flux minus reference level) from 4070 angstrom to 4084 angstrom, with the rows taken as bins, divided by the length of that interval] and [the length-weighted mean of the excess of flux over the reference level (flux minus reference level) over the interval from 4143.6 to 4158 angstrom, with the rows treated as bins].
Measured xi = -0.03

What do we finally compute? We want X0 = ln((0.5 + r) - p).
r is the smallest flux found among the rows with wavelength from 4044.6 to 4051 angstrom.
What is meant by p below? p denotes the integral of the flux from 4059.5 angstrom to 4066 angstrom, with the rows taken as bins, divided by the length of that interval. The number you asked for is -0.5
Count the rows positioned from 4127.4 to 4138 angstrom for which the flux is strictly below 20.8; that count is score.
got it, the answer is 0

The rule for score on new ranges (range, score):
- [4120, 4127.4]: 0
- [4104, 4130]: 17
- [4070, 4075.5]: 6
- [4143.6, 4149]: 6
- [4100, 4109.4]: 10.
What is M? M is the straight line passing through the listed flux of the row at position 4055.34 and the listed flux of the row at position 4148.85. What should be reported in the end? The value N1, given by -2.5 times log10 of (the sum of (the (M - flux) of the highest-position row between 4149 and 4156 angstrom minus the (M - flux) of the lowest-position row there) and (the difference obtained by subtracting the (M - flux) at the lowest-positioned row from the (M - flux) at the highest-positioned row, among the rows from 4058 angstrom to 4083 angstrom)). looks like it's 1.2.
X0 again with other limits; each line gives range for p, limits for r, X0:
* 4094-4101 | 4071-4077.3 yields 1.3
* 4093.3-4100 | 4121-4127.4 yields 1.3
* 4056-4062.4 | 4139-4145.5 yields -1.9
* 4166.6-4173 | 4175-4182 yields -0.9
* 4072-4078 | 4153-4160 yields -0.4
